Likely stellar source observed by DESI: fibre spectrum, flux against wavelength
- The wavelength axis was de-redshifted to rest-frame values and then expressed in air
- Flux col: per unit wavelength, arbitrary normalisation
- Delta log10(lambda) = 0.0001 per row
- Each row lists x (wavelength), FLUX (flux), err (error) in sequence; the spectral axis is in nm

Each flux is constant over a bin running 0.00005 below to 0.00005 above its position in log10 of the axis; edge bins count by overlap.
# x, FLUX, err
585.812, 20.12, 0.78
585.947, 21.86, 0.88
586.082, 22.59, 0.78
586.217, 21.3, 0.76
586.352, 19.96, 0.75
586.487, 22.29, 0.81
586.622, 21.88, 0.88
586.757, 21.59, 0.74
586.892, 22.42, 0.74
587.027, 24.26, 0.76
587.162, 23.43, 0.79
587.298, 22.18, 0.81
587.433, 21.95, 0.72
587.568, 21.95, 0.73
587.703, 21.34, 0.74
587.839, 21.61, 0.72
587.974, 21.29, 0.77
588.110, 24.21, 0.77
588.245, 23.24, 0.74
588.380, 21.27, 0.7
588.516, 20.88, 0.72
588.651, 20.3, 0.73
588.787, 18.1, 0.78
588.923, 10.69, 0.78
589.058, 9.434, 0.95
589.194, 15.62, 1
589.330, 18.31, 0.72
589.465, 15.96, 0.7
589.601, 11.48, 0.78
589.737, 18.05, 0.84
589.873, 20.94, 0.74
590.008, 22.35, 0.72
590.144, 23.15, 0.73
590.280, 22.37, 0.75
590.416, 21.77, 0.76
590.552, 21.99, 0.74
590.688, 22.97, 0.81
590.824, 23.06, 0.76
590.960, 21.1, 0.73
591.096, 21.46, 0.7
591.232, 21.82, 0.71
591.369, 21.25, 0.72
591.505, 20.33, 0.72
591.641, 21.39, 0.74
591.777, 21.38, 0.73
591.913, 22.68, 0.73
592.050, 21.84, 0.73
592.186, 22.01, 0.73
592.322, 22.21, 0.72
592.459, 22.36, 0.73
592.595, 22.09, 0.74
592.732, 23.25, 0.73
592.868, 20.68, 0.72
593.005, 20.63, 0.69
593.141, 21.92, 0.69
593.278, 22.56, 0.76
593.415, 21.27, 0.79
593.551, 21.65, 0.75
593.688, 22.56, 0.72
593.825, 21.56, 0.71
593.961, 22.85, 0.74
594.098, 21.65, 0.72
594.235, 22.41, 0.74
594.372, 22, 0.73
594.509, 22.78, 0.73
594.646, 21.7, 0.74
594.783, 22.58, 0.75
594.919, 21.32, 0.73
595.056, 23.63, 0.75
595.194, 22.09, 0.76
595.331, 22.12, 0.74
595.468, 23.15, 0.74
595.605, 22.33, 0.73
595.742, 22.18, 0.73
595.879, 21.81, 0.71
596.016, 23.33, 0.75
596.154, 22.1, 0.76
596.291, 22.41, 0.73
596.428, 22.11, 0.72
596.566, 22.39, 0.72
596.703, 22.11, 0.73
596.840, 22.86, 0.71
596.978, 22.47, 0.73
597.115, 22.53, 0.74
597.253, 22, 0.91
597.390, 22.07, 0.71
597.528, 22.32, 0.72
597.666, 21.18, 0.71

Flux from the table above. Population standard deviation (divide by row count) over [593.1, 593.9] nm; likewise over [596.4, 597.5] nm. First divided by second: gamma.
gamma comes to 1.8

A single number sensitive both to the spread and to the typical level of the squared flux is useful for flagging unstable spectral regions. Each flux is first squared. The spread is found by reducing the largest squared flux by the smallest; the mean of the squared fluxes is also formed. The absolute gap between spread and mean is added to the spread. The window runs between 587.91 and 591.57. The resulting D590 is 589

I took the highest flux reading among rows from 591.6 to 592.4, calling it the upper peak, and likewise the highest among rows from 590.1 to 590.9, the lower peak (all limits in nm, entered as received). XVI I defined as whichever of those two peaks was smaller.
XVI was 22.7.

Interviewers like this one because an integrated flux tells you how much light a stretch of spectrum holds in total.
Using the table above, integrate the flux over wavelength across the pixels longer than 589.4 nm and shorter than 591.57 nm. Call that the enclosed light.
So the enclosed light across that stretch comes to 45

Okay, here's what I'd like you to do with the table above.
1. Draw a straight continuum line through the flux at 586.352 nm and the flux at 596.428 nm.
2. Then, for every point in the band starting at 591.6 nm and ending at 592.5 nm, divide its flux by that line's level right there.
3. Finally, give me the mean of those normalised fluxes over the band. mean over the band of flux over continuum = 1.04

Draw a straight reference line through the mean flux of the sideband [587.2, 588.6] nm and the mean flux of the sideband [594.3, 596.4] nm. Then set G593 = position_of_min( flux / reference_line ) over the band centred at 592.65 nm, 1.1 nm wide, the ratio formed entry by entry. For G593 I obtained 593.005 nm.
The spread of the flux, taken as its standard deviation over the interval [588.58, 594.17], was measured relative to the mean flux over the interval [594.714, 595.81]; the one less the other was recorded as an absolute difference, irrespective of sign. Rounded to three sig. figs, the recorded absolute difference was 19.1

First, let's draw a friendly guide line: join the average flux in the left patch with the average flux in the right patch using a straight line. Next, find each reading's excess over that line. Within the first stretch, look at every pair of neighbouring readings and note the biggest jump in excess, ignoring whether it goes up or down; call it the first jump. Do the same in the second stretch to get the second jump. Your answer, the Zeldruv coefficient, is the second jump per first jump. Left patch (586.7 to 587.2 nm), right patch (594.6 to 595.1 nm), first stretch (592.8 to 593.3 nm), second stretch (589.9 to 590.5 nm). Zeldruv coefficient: 0.62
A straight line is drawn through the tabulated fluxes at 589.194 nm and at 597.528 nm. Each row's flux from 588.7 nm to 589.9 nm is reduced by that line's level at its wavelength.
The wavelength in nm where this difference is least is 589.058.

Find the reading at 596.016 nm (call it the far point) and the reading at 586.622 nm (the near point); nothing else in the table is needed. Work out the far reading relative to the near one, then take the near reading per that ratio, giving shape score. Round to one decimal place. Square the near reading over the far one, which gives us 20.5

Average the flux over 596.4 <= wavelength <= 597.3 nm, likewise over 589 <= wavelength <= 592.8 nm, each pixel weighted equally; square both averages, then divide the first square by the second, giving 1.19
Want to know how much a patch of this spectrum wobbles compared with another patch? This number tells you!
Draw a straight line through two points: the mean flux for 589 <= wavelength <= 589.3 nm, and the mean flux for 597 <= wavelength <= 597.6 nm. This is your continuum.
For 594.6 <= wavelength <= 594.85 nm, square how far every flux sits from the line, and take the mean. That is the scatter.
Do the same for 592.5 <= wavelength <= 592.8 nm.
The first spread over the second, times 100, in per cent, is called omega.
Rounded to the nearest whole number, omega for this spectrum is 26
